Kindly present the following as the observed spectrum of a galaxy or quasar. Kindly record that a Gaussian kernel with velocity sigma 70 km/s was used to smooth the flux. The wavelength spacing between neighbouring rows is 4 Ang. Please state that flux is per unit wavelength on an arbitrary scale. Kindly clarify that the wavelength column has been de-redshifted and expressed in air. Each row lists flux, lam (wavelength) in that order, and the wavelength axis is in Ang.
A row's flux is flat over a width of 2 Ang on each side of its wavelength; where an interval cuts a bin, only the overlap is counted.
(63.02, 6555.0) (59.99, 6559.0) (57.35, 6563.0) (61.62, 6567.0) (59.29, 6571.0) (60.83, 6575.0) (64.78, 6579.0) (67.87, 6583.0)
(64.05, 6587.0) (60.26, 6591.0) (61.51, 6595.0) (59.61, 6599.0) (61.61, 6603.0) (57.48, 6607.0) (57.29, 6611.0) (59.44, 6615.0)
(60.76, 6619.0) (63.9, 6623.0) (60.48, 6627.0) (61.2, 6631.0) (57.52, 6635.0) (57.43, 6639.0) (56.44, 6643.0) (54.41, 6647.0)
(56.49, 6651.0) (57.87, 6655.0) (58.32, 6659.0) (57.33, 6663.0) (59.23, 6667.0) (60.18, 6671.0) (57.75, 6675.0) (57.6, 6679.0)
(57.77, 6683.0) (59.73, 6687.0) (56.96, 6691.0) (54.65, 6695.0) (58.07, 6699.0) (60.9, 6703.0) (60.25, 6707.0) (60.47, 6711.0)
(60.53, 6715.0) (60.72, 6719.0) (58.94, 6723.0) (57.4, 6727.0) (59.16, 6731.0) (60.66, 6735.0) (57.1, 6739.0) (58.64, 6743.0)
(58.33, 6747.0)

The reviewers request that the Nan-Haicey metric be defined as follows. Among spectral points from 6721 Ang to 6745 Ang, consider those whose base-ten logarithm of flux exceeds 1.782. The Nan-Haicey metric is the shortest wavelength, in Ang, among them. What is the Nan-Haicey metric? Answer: 6735.0 Ang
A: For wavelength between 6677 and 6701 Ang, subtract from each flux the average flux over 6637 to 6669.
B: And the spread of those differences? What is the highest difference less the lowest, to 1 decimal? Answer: 5.1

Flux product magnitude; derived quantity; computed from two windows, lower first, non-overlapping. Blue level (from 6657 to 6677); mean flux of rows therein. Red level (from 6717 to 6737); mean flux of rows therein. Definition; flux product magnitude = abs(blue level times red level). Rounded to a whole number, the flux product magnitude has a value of 3477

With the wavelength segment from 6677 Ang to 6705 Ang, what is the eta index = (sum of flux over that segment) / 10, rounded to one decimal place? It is 40.6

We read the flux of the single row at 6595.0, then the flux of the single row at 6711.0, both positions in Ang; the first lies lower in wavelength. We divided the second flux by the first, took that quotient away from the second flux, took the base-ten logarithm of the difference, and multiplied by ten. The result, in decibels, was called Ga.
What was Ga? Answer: 17.7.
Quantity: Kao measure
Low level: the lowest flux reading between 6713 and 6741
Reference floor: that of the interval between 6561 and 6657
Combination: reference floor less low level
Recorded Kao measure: -2.69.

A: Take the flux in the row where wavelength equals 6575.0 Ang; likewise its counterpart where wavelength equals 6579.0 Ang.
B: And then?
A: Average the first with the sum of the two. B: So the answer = 93.2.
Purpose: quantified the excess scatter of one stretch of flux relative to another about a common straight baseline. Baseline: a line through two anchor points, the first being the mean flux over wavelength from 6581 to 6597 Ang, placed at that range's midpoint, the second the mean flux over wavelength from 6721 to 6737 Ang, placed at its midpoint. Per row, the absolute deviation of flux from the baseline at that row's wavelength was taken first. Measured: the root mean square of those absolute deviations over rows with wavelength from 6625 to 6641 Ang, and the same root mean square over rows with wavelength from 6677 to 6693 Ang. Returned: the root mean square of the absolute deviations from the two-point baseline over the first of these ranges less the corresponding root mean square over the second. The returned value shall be 0.67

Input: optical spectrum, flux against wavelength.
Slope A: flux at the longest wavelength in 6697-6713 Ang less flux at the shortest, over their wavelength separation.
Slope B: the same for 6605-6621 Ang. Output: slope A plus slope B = 0.47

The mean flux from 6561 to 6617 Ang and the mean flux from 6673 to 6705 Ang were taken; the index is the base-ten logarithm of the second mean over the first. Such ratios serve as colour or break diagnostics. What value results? -0.02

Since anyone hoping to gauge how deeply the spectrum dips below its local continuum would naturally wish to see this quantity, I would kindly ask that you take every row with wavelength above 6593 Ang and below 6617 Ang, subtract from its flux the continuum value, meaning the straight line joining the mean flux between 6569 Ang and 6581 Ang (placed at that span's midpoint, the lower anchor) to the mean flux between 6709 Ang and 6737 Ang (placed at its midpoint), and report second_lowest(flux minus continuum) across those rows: -3.7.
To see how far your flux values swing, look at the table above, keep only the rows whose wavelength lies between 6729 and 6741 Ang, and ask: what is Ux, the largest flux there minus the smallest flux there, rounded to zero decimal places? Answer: 4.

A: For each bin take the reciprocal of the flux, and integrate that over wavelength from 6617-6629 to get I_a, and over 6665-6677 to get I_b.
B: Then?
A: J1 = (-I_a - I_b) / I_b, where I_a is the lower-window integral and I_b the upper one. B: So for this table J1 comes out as -1.96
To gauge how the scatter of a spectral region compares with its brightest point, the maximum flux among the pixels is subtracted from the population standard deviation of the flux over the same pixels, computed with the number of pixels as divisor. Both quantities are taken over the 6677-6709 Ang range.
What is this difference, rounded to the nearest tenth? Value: -59.0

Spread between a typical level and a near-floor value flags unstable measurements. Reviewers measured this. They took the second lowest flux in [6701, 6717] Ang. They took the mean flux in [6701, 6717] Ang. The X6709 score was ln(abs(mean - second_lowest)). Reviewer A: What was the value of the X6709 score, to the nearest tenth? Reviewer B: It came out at -2.7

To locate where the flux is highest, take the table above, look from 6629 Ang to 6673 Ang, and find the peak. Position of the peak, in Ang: 6631.0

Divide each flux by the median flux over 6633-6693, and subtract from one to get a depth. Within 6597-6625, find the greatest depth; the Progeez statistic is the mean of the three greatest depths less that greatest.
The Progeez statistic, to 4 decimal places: -0.0135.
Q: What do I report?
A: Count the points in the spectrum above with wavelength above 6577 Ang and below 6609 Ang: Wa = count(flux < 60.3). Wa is 3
